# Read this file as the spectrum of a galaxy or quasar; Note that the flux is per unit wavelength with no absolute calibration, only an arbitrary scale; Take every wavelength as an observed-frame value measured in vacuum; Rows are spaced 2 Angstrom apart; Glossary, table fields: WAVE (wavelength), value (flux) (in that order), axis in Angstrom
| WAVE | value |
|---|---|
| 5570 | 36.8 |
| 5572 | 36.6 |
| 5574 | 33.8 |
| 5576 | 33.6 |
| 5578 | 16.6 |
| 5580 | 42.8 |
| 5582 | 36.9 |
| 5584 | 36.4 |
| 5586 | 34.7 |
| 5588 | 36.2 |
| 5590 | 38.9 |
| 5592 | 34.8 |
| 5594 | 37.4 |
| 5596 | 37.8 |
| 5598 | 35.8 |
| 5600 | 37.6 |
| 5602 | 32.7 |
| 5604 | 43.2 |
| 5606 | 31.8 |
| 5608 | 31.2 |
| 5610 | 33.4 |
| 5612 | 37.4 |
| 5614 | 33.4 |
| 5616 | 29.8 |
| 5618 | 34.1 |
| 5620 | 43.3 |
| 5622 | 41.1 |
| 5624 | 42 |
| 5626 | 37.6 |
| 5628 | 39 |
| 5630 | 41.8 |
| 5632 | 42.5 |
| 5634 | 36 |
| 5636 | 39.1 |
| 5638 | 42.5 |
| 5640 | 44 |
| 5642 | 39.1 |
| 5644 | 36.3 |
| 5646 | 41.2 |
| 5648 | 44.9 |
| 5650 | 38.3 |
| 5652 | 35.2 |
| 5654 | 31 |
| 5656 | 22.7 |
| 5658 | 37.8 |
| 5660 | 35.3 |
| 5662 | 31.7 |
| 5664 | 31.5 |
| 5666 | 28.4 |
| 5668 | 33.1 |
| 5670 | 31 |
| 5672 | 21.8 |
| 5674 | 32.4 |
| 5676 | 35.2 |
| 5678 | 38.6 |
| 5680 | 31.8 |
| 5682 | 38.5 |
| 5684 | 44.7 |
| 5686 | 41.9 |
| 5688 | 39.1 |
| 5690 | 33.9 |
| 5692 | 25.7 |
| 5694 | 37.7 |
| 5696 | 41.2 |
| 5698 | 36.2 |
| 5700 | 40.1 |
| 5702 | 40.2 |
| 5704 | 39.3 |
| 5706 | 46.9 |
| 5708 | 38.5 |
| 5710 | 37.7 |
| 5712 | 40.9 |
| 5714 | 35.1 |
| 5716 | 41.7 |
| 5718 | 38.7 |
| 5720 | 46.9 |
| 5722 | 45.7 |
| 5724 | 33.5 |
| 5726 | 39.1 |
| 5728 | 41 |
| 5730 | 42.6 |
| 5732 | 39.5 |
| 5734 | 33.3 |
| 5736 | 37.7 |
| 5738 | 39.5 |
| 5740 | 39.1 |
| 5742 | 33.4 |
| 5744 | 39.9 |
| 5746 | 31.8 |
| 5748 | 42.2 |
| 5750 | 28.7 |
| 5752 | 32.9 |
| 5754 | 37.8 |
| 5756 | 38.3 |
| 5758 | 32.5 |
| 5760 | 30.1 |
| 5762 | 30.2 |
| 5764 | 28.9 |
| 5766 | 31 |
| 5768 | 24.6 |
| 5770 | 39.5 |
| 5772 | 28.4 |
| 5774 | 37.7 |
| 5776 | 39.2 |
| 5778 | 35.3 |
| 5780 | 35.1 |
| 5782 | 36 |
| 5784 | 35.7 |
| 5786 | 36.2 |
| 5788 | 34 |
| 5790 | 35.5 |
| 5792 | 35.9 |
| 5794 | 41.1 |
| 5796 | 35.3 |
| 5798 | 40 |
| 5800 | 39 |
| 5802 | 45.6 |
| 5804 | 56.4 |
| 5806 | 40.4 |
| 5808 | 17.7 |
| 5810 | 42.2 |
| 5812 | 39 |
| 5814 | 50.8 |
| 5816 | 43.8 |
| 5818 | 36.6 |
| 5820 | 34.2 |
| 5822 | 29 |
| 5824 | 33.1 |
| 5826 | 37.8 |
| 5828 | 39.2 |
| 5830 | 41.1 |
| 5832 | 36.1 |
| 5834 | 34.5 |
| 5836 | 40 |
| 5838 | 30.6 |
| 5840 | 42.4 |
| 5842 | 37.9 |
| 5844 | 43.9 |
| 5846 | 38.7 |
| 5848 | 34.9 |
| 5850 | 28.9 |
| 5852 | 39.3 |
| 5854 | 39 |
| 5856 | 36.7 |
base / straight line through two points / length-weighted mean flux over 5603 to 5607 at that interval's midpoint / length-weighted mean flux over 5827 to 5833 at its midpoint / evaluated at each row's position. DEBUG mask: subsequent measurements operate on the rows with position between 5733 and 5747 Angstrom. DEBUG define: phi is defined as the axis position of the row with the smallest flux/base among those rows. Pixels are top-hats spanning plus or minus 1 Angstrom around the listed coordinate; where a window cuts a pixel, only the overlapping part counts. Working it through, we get 5746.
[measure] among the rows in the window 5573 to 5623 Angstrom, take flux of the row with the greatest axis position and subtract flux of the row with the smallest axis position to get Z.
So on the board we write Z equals 7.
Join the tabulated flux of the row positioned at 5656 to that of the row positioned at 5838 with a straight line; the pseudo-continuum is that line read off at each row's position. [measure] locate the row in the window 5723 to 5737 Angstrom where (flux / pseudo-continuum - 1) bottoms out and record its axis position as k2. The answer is 5734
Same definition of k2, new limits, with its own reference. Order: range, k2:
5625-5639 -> 5634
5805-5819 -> 5808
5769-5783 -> 5772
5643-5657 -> 5656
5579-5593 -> 5592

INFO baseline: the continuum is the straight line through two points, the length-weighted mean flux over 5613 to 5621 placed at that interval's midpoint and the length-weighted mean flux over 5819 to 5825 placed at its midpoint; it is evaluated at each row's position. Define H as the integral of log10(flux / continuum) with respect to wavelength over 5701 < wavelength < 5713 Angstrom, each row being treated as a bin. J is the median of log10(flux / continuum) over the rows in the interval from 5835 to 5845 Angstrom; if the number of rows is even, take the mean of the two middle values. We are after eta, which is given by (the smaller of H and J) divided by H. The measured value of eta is 0.10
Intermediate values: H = 0.9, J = 0.10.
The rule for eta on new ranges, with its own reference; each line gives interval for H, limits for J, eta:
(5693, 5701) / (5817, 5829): 0.09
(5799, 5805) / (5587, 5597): 0.02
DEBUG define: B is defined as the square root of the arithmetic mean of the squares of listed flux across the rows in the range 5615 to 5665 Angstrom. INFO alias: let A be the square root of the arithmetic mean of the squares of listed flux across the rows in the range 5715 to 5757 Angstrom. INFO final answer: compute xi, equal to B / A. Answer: 0.98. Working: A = 38.5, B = 38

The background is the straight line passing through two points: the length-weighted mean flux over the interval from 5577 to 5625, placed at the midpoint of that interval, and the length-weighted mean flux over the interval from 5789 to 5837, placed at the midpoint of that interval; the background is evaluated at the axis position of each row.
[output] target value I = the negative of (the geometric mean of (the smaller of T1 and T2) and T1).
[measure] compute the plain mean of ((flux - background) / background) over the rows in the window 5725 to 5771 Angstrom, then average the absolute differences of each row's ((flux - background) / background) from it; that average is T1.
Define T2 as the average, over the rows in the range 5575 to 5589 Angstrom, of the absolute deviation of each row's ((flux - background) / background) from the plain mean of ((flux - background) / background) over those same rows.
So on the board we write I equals -0.121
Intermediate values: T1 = 0.121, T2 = 0.140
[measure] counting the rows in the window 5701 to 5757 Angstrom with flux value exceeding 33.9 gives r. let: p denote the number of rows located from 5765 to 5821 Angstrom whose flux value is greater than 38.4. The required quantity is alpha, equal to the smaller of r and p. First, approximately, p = 12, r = 22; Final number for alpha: 12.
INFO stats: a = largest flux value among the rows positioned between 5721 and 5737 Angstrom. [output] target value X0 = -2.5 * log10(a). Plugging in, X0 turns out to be -4.15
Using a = 45.7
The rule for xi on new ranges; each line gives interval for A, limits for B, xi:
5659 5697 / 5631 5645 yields 1.15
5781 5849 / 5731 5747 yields 0.96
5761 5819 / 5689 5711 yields 1.02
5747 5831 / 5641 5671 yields 0.94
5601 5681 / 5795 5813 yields 1.12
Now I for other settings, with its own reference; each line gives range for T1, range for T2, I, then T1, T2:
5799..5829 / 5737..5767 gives -0.131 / 0.159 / 0.108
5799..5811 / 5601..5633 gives -0.154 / 0.206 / 0.115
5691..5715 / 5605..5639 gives -0.085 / 0.085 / 0.103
